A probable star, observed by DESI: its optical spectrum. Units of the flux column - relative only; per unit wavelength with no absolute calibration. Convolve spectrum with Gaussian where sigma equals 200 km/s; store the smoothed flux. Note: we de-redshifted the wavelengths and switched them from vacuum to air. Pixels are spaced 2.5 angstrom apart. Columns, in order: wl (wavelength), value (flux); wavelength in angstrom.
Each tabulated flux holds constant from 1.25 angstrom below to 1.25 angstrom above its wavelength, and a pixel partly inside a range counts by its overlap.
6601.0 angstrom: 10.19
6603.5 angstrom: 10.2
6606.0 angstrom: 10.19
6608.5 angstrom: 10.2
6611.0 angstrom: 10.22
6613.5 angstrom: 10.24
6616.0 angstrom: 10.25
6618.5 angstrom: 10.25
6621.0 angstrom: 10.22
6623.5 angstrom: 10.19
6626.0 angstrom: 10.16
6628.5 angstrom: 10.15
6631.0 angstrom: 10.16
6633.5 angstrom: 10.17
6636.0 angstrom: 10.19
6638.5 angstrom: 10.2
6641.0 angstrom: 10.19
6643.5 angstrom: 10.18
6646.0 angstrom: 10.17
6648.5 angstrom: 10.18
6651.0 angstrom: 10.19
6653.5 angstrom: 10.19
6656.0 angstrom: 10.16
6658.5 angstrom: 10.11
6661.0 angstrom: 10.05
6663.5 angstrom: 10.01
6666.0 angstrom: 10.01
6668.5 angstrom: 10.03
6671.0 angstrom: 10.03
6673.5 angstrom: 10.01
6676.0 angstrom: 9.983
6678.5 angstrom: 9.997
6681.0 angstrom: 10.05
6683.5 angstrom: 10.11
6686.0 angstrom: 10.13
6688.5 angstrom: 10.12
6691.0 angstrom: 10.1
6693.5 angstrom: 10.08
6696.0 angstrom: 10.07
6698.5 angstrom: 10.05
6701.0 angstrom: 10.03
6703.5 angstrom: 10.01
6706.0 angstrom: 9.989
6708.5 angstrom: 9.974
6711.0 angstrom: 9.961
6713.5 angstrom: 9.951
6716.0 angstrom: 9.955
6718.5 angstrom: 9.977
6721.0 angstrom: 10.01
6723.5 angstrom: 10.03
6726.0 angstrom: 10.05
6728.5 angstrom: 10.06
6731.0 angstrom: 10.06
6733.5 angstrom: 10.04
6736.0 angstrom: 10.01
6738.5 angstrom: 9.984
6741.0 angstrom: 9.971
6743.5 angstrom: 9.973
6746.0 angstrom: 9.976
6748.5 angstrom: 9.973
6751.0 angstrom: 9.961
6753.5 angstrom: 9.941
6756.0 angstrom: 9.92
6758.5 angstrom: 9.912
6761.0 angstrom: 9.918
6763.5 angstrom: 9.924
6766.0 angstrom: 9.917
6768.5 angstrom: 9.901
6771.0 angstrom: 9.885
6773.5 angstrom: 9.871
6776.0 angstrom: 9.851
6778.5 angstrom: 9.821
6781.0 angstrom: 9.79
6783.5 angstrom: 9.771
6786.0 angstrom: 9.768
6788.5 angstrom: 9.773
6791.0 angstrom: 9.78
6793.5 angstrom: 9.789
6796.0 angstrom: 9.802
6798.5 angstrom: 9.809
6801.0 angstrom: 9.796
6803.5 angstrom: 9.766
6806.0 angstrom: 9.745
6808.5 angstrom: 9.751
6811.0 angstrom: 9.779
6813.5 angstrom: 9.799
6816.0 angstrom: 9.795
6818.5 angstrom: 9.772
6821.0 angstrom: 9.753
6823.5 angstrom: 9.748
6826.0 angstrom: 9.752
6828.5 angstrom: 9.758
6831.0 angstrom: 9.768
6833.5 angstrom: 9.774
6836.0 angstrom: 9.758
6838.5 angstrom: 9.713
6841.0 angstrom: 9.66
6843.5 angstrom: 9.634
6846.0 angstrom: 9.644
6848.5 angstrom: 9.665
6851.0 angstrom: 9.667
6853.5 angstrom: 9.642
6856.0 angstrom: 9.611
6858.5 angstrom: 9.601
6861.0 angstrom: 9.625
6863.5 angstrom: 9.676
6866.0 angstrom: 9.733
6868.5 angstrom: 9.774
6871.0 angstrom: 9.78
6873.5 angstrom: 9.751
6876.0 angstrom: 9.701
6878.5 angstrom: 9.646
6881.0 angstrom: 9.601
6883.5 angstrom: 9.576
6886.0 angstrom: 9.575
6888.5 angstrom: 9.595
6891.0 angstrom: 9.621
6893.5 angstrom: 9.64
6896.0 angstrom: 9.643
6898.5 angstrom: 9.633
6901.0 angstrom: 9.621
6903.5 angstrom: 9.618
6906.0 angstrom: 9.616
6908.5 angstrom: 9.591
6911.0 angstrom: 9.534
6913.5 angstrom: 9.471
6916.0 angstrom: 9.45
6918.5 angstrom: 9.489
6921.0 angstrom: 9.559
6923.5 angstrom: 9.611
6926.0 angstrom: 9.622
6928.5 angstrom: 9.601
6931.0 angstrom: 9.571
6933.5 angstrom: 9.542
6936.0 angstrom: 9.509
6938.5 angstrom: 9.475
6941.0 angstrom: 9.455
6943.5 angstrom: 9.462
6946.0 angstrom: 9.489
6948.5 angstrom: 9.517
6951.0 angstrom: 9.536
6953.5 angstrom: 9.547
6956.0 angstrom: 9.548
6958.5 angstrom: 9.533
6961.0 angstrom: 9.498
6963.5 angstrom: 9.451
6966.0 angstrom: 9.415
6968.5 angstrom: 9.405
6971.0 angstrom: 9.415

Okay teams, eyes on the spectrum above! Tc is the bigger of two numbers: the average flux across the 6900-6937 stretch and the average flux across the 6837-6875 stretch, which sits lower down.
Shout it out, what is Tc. 9.7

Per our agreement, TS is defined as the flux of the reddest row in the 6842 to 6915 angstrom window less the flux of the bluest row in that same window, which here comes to -0.163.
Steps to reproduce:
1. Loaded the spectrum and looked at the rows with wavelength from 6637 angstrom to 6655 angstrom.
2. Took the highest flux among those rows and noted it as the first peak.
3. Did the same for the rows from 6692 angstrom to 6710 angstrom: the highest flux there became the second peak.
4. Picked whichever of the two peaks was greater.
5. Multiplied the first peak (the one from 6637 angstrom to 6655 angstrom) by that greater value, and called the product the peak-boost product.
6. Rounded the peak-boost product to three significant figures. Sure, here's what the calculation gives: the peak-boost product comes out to 104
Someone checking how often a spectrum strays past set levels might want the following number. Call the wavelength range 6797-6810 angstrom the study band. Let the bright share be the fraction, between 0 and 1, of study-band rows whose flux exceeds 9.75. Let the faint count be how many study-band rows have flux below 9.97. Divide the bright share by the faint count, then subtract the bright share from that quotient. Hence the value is -0.64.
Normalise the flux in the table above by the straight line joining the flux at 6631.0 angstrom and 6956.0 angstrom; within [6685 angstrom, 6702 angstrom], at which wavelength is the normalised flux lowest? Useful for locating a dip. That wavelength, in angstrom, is 6701.0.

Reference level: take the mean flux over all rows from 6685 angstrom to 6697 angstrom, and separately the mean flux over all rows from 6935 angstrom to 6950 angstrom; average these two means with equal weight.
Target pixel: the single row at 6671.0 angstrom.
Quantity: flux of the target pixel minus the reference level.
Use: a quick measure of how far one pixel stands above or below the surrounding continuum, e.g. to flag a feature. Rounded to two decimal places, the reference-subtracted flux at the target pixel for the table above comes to 0.24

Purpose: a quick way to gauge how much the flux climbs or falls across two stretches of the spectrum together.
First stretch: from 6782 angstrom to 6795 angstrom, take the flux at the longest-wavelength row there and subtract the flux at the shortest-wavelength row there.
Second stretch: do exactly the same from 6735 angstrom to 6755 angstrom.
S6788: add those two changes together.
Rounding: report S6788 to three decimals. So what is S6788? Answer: -0.051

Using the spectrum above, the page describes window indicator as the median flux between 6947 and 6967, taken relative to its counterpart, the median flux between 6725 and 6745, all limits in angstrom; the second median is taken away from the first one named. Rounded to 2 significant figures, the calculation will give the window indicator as -0.50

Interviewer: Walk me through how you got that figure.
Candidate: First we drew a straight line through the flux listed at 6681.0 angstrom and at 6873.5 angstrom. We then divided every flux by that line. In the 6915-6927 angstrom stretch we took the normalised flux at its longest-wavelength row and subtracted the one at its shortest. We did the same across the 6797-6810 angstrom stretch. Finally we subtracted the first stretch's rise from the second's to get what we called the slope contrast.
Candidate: -0.024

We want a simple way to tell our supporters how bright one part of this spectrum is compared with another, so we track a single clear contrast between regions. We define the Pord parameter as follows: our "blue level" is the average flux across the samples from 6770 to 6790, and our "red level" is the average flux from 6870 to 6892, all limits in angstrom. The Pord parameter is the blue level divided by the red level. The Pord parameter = 1.02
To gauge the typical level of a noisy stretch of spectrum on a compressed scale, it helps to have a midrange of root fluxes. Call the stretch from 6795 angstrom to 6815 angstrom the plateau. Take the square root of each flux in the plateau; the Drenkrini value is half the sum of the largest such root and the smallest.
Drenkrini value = 3.13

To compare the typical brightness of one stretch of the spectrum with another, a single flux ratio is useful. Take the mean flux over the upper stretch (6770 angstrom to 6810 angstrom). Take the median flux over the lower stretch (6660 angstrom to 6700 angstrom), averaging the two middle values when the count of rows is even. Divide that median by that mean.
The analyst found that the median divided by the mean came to 1.03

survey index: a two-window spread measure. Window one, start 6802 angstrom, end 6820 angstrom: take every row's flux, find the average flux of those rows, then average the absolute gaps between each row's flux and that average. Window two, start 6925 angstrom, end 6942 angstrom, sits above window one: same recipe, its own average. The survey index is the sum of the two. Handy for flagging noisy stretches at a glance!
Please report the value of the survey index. 0.067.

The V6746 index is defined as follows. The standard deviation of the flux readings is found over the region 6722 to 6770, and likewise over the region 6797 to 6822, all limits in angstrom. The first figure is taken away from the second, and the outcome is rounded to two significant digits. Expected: -0.031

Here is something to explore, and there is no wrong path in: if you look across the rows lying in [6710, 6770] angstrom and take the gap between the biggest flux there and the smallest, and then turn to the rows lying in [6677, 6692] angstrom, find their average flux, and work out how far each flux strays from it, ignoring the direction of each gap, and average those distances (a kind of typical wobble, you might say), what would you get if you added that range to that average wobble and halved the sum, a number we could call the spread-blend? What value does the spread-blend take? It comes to 0.10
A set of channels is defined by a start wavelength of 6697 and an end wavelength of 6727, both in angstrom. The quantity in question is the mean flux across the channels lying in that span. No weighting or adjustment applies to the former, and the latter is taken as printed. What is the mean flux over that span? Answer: 10.0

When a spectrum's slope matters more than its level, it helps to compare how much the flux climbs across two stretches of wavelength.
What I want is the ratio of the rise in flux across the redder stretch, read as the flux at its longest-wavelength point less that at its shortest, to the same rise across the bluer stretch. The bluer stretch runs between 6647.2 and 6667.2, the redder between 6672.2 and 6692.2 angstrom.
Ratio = -0.5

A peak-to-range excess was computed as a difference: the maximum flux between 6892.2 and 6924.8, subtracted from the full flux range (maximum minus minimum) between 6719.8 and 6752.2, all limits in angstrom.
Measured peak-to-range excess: -9.5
